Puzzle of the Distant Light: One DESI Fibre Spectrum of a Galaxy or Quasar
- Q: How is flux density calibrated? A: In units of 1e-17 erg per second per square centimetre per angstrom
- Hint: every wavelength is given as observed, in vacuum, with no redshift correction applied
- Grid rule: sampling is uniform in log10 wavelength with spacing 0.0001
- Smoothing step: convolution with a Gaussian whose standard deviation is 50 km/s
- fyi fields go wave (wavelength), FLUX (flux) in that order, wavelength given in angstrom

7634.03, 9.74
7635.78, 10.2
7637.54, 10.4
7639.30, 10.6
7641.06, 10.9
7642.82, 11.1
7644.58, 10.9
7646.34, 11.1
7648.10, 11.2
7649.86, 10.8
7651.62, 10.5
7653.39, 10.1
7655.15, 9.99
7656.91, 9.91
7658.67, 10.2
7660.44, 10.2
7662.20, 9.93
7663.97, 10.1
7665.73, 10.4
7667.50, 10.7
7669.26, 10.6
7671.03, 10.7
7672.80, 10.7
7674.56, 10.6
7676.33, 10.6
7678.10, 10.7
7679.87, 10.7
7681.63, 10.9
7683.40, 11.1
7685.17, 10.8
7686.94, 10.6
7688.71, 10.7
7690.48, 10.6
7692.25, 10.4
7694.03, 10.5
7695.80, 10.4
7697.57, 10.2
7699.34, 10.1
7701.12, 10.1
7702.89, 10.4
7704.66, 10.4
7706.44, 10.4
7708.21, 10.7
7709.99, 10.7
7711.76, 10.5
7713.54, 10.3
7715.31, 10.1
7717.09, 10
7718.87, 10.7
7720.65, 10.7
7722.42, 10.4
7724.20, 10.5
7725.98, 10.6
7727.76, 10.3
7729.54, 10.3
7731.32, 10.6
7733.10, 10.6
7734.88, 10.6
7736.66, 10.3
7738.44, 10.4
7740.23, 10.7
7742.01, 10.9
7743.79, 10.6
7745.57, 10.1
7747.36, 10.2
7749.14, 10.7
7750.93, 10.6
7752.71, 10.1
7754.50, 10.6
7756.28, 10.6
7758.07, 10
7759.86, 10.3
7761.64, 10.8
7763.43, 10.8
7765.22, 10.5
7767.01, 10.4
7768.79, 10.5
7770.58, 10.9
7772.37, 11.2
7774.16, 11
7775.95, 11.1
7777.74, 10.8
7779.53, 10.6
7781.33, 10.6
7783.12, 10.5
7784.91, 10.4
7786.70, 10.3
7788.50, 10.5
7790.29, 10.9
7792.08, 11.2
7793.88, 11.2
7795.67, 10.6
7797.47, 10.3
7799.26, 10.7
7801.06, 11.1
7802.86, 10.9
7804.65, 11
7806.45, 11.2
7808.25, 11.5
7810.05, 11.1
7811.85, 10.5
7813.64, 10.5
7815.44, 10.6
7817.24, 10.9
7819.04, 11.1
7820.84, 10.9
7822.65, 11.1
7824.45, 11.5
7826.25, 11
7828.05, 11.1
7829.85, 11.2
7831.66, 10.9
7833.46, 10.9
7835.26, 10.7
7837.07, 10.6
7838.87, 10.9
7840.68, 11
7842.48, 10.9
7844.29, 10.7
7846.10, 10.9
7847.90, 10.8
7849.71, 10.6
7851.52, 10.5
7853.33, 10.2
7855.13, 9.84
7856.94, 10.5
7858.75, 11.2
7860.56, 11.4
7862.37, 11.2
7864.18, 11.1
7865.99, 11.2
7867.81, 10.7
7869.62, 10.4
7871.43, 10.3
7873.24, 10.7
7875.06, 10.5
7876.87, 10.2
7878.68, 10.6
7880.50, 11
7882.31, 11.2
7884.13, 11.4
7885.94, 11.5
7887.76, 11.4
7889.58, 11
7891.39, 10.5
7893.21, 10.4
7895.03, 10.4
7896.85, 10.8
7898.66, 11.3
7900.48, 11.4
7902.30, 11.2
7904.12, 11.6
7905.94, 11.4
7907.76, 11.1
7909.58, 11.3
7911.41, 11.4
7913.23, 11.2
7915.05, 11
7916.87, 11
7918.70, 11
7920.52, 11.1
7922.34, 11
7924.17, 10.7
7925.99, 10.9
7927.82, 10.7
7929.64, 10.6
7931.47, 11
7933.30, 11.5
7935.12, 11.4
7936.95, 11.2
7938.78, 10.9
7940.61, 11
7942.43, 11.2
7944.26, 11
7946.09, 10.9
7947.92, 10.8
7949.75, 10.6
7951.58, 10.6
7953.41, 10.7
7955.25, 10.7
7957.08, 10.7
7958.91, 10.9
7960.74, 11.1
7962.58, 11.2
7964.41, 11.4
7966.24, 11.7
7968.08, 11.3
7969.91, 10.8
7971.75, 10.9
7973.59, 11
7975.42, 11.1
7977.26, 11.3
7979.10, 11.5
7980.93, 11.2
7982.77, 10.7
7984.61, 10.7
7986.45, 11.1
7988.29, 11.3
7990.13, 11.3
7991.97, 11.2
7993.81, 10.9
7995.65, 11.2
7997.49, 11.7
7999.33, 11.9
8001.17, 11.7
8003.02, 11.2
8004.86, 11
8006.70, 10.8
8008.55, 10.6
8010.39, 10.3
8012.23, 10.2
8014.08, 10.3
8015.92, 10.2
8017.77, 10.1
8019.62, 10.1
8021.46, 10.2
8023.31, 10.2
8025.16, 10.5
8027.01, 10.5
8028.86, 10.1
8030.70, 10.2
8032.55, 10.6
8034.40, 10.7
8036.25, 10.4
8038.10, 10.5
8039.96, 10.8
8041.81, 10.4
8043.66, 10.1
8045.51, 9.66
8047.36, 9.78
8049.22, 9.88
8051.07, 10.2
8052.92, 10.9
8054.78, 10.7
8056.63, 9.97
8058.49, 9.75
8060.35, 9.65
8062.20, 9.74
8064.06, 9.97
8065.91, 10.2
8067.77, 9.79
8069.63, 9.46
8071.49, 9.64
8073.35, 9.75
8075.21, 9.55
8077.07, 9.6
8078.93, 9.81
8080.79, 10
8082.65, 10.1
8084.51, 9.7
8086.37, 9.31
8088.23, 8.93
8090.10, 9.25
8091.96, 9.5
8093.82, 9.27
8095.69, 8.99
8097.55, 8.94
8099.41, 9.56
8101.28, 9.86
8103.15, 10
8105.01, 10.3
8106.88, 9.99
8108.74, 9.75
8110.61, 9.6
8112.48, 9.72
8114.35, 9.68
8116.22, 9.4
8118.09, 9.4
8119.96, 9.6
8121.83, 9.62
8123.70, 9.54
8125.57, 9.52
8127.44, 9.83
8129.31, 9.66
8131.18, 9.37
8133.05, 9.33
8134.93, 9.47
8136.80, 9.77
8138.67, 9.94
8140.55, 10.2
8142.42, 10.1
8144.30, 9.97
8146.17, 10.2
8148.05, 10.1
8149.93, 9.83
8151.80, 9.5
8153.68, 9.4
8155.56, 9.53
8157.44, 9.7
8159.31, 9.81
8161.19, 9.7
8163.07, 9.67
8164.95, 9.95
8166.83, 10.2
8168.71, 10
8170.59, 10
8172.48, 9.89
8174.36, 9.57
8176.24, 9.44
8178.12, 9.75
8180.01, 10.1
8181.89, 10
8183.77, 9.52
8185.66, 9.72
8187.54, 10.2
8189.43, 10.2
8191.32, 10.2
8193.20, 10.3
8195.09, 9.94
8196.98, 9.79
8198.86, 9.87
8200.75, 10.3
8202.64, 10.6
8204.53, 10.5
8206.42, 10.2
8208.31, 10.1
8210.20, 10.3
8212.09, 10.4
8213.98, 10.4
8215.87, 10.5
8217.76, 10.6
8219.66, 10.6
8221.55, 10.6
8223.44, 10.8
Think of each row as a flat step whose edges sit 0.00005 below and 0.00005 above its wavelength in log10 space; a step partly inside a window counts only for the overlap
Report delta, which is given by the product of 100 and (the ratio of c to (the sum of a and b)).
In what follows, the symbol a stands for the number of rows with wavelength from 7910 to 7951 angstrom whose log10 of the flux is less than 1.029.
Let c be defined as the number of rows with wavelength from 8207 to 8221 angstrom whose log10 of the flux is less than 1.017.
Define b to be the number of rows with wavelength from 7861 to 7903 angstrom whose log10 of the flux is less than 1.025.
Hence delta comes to 22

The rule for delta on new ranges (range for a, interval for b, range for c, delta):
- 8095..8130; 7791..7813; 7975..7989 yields 0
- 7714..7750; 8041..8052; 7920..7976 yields 0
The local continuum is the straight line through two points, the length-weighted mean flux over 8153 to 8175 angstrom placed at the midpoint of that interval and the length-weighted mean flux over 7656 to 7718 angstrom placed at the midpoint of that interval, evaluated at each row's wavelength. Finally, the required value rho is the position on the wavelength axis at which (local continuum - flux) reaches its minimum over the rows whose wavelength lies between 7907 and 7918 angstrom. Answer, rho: 7911.41 angstrom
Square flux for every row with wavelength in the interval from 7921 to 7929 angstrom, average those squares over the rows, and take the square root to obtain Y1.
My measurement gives 10.8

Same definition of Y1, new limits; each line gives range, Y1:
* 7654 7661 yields 10.1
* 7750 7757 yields 10.5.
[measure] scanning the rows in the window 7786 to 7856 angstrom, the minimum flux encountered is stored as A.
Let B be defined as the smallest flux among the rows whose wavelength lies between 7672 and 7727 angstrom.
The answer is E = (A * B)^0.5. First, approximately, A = 9.84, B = 10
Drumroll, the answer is 9.9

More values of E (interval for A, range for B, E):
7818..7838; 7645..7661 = 10.2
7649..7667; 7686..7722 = 10.0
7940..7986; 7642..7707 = 10.2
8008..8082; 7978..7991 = 10.1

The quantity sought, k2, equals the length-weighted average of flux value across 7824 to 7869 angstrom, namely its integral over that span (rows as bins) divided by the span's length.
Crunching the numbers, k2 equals 10.9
